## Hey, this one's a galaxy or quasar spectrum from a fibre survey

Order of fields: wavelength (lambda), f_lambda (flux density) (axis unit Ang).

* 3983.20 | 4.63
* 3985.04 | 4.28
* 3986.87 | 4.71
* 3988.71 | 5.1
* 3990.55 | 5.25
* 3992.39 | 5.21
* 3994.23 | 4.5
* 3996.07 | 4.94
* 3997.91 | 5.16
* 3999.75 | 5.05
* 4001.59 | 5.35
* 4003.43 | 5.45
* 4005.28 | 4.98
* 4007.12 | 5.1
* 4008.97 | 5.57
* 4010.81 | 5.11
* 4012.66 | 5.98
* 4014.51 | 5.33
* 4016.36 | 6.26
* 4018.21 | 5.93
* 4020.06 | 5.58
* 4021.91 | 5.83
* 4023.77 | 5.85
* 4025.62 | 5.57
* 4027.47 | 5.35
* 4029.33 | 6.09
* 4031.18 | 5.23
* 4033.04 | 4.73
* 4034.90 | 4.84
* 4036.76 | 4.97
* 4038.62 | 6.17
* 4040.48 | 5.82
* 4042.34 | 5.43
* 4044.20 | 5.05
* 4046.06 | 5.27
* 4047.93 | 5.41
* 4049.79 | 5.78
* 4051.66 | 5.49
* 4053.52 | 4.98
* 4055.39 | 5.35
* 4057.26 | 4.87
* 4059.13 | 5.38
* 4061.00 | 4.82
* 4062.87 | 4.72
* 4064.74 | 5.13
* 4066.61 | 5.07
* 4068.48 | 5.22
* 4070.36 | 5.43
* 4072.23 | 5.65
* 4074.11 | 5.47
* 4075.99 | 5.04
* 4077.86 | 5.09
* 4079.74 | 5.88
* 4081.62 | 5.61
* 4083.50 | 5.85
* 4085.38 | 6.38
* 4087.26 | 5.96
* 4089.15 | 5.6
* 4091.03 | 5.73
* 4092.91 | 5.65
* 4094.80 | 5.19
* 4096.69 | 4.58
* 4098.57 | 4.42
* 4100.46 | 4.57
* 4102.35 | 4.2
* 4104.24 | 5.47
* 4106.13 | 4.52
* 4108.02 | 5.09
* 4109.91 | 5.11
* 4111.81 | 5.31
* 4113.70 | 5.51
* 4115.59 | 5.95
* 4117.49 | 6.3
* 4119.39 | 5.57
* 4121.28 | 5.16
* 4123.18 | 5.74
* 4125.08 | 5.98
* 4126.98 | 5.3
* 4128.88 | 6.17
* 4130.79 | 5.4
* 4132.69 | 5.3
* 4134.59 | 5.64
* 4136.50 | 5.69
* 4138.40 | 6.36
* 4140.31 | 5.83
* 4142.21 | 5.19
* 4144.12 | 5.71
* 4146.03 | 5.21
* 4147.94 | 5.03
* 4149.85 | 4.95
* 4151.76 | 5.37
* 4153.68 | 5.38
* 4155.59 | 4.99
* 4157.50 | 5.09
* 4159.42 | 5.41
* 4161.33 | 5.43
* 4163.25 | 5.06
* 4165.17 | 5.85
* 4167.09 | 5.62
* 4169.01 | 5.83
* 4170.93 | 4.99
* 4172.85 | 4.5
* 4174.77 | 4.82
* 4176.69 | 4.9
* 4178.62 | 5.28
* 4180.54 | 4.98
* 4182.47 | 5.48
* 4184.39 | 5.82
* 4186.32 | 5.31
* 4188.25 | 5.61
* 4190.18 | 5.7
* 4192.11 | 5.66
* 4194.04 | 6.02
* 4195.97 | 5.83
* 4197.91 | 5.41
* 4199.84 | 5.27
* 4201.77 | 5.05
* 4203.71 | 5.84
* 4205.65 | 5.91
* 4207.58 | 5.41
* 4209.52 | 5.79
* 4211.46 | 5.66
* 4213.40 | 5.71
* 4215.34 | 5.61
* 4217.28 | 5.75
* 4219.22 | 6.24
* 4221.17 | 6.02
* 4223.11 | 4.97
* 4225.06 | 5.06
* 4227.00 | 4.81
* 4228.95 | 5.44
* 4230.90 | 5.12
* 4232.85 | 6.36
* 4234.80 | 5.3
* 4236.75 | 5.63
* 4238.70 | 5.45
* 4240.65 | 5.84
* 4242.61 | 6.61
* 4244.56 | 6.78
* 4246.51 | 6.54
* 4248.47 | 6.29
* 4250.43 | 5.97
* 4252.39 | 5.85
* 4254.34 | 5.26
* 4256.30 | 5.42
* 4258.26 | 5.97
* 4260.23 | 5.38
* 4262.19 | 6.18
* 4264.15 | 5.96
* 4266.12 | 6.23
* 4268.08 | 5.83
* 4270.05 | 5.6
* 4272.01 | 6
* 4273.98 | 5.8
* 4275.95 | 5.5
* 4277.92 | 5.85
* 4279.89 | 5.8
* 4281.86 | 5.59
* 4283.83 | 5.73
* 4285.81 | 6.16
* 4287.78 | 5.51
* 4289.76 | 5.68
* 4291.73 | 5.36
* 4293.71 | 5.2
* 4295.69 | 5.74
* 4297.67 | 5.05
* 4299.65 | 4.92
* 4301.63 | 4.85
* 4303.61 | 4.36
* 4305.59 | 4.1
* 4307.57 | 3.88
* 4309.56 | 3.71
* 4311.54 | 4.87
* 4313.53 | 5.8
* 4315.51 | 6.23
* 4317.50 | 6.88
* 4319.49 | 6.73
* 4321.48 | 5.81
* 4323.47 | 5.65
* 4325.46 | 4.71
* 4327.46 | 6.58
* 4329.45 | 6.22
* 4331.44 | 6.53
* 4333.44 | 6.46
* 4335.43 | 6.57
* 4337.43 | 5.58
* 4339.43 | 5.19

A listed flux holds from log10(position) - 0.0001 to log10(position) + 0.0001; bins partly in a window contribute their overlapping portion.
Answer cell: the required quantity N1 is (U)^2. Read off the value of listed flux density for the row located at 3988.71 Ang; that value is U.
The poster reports 26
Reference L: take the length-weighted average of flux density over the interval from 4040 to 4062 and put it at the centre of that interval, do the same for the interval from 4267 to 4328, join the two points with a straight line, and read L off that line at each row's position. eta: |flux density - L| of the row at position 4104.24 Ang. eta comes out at 0.14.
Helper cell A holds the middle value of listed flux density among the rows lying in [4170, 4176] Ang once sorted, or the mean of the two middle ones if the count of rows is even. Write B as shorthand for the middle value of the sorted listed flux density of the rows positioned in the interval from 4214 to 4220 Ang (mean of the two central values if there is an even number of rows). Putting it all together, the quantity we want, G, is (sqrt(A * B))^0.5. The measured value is 2.29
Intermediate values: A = 4.82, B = 5.75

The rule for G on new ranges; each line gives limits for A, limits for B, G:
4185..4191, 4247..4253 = 2.41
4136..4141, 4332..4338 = 2.48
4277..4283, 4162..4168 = 2.39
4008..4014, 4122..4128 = 2.38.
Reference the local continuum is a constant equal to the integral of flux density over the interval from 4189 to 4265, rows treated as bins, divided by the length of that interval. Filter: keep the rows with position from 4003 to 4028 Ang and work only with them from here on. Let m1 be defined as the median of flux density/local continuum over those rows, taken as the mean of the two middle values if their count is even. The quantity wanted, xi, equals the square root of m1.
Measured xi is 0.987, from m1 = 0.974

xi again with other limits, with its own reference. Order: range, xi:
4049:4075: 0.961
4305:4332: 1.007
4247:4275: 1.016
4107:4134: 0.977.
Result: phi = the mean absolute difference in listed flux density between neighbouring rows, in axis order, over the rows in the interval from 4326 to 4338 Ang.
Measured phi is 0.37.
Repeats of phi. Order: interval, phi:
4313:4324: 0.46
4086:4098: 0.33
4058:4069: 0.26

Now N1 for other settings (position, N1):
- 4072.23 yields 32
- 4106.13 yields 20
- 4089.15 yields 31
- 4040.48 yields 34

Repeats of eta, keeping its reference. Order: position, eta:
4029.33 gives 0.81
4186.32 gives 0.07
